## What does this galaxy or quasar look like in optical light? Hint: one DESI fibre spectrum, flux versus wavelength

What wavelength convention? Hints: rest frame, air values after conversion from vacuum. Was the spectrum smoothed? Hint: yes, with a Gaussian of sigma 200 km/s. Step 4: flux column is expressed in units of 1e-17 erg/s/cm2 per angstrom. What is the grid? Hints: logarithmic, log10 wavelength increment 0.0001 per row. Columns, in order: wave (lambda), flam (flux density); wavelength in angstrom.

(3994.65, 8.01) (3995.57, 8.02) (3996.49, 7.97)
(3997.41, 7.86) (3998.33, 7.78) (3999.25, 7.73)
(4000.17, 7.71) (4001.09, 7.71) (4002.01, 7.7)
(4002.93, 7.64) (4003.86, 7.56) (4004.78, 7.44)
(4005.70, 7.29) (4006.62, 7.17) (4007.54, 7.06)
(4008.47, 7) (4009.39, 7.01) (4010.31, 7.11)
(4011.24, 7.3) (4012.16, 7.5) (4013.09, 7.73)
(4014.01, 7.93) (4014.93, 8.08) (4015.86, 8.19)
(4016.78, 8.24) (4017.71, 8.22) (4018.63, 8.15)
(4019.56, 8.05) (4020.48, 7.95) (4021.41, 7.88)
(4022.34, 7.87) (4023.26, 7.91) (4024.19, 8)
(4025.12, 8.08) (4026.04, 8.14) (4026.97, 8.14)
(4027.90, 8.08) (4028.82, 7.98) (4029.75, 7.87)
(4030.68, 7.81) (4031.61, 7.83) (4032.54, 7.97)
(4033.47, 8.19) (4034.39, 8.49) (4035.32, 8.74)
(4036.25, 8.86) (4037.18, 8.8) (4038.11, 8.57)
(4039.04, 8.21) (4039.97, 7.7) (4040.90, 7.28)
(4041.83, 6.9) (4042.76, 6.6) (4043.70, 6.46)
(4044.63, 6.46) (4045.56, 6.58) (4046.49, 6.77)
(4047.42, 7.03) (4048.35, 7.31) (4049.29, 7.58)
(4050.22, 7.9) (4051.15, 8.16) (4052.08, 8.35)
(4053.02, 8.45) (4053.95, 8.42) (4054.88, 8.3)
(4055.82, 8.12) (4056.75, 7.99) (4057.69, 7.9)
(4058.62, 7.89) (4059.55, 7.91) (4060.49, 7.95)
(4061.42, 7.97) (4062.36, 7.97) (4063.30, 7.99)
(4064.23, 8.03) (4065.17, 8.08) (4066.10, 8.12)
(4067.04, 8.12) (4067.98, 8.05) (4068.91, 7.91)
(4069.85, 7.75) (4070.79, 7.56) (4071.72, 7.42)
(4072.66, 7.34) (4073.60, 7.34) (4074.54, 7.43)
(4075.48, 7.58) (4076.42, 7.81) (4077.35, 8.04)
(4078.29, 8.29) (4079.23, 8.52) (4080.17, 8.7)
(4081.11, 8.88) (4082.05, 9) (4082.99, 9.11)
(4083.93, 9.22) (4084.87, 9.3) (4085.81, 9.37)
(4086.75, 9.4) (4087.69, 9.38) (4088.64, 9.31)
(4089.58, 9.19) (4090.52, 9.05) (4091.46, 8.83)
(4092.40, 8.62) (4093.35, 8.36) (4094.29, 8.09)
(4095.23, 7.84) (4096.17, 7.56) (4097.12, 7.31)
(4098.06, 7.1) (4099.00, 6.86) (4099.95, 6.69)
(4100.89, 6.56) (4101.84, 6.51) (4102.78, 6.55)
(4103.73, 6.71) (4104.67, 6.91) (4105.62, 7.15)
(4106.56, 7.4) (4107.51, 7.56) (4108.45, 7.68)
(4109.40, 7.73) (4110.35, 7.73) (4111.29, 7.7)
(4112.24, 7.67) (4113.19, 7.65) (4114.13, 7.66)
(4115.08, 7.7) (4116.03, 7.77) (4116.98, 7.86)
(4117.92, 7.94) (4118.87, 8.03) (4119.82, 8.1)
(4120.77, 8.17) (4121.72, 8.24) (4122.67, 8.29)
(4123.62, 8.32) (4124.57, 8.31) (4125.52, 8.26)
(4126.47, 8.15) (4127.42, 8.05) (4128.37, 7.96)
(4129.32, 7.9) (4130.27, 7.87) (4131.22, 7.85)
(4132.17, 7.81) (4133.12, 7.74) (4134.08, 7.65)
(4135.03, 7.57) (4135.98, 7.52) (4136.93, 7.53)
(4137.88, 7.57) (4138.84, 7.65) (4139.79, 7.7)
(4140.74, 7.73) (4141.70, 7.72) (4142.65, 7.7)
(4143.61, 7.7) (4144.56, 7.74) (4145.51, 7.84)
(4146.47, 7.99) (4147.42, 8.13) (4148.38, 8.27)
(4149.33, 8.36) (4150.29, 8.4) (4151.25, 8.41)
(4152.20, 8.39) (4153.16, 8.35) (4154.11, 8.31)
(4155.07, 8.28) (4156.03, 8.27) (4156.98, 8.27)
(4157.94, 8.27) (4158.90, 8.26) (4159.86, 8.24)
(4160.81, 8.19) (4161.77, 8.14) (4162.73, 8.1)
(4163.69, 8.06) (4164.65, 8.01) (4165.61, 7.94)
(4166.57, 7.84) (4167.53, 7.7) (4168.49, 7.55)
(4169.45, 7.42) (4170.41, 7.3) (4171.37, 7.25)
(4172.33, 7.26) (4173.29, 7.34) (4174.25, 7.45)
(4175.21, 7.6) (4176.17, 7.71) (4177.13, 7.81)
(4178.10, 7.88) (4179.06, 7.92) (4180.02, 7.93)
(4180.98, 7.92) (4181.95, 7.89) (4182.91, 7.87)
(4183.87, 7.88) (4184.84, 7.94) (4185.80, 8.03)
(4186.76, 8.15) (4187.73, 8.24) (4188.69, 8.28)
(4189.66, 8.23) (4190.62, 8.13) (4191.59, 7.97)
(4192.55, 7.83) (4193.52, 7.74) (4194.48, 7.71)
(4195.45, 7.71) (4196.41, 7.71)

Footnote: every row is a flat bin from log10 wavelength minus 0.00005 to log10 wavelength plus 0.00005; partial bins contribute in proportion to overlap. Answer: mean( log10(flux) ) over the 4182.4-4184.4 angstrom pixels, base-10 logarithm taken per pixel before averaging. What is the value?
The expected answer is 0.896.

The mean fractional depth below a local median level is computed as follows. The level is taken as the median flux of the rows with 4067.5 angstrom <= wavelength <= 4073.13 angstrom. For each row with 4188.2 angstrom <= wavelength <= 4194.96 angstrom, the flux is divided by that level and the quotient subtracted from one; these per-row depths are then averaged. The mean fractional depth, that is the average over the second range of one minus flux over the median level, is -0.04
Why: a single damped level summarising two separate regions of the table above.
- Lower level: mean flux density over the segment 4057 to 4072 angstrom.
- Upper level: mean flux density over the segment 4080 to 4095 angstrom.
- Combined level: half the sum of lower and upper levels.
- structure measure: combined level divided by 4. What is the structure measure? 2.11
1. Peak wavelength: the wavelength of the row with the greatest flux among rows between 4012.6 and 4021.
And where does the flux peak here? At 4016.78 angstrom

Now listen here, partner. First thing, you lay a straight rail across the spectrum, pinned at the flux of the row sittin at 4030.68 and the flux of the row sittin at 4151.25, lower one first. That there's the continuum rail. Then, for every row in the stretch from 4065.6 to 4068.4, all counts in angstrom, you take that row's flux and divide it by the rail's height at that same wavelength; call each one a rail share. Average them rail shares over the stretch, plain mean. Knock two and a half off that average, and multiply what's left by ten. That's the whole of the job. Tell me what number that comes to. -14.9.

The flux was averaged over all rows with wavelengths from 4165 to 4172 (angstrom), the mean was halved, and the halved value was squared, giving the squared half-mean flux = 14.3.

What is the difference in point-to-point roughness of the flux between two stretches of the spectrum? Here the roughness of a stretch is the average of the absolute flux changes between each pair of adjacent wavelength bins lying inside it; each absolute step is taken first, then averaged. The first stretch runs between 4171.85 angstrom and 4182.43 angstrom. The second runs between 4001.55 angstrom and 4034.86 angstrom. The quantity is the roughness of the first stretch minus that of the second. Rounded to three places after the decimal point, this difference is -0.032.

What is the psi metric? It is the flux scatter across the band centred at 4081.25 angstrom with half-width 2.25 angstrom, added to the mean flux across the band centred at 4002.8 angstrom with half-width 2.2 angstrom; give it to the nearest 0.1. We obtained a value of 7.8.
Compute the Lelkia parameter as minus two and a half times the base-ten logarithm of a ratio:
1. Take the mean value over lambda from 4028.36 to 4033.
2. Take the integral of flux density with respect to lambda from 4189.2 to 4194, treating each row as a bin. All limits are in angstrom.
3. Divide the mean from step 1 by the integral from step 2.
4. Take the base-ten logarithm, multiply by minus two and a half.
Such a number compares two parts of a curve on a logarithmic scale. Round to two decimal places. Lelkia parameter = 1.72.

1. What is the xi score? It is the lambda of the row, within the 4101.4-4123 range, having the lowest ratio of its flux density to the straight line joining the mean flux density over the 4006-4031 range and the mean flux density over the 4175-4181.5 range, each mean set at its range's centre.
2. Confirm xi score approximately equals 4101.84 angstrom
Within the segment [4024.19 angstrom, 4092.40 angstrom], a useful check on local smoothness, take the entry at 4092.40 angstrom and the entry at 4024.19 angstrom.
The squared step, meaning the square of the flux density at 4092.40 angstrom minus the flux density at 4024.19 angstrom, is 0.38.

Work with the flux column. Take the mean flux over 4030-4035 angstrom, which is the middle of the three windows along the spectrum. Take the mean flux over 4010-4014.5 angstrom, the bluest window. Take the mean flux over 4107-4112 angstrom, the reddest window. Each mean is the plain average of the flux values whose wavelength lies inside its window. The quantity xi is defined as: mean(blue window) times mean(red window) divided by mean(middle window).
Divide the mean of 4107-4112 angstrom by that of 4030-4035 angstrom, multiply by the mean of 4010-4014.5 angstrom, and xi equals 7.2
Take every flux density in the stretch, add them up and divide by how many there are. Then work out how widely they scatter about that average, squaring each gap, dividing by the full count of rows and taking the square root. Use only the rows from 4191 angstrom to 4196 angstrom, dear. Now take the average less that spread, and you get 7.7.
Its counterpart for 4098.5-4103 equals 6.5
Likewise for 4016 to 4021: 8.0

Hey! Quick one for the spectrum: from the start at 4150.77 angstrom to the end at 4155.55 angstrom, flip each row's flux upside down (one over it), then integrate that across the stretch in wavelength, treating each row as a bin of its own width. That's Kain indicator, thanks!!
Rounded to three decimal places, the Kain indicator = 0.573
